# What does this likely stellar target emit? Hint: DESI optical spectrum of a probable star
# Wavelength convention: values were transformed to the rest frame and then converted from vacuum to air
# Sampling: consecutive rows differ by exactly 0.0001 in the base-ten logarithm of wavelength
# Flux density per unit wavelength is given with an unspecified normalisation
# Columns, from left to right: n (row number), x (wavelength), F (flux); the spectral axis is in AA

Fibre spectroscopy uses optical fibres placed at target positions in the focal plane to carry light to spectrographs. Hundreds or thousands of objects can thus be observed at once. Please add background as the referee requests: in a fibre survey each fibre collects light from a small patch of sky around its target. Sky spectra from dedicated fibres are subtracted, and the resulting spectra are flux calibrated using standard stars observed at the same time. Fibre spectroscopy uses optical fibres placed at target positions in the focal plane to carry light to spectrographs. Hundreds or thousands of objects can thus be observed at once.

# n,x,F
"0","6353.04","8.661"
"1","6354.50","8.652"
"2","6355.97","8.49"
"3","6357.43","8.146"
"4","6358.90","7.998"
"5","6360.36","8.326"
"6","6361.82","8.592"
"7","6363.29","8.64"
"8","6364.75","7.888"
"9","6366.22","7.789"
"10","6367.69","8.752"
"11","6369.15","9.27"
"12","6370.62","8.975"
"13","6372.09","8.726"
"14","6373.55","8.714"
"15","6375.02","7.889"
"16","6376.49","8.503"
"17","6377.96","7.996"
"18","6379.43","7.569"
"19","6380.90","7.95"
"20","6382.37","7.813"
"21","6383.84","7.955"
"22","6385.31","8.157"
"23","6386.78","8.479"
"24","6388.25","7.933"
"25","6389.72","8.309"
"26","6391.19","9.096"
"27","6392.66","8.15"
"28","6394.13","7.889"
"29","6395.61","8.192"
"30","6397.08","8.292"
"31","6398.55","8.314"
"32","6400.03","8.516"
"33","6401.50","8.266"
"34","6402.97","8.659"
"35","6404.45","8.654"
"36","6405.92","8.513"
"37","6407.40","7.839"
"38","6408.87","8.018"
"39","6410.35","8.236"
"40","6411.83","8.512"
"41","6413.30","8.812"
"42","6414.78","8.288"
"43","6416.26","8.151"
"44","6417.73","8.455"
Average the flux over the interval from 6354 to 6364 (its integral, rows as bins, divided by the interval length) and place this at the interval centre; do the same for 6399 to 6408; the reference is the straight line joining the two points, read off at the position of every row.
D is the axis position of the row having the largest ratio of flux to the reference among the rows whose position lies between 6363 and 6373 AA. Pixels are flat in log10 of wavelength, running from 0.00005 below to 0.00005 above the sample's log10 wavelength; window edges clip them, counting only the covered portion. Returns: 6369.15 AA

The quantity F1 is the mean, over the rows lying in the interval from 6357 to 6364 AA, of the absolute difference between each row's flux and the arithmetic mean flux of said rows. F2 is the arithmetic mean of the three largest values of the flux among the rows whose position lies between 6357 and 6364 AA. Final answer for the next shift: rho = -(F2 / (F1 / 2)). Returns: -77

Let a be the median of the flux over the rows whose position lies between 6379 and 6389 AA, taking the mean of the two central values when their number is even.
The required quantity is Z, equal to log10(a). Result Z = 0.900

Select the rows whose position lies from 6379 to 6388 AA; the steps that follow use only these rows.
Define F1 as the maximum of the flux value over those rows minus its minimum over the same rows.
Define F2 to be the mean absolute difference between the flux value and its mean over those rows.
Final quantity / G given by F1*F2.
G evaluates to 0.20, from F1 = 0.9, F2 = 0.22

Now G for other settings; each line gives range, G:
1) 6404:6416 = 0.26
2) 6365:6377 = 0.57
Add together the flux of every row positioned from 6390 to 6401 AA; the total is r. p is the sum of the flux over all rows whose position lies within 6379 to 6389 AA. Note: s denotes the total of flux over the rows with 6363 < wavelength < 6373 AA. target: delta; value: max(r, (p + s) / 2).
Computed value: 58.45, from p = 55.9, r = 58.4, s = 60.0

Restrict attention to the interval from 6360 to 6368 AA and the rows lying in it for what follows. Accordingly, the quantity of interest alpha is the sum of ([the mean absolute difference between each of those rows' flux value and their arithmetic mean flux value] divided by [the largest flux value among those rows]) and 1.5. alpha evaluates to 1.538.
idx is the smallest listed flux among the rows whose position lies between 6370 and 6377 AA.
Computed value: 7.889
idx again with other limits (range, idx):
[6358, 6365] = 7.888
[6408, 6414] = 8.018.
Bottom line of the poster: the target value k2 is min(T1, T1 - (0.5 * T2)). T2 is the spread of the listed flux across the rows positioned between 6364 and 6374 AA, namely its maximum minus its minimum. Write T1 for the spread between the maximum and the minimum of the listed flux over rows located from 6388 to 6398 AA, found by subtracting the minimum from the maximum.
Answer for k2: 0.47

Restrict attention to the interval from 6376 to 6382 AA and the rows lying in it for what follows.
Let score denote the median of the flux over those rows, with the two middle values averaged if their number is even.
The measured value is 7.97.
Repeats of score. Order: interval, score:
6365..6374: 8.74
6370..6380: 8.50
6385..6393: 8.23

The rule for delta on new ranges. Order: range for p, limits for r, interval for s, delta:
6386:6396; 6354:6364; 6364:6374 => 59.08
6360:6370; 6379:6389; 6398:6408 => 59.01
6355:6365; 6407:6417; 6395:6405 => 58.49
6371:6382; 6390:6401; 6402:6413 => 58.45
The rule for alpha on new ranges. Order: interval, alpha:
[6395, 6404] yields 1.517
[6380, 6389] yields 1.521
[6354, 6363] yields 1.524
